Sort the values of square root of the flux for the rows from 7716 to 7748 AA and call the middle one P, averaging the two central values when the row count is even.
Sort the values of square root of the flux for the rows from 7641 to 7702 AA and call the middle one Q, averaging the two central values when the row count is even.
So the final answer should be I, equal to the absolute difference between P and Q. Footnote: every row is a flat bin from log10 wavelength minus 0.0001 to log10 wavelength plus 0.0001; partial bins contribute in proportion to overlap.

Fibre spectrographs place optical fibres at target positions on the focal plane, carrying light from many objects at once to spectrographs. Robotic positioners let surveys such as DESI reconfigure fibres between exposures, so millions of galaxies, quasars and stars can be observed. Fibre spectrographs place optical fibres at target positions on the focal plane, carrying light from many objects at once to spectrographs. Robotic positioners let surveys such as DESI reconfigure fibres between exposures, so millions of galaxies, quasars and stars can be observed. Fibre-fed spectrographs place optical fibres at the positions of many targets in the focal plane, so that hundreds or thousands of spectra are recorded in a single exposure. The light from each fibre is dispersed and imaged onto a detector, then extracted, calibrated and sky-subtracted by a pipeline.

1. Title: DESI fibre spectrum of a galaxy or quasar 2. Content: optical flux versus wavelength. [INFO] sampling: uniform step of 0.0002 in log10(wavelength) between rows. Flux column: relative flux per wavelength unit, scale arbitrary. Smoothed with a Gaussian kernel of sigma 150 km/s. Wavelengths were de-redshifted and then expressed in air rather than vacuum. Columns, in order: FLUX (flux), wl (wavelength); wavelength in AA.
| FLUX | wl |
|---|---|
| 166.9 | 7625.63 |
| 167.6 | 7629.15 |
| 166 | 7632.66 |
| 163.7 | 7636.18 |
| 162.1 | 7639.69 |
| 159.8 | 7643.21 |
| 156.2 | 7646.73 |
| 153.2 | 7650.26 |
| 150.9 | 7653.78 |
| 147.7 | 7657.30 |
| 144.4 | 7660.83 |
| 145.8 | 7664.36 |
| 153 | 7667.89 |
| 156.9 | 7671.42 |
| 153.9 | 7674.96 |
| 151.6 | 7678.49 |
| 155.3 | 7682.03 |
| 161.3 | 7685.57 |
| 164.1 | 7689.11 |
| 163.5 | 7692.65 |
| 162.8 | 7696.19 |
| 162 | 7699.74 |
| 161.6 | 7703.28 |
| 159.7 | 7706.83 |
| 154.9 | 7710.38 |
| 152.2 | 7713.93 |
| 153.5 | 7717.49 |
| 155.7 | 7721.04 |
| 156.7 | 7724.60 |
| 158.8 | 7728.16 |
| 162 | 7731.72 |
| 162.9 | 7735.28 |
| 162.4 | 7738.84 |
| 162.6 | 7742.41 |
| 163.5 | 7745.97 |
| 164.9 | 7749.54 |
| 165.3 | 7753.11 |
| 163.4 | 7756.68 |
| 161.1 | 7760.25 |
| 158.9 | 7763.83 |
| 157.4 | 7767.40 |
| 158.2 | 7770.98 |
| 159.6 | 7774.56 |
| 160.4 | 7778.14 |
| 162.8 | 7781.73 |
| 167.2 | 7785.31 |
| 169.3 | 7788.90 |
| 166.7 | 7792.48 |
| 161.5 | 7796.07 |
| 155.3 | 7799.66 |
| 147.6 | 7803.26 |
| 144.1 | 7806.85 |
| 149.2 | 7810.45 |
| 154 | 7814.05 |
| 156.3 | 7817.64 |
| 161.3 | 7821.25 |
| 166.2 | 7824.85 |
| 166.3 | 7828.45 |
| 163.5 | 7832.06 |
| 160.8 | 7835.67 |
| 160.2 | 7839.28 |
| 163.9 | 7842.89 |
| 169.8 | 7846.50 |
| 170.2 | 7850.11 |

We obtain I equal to 0.27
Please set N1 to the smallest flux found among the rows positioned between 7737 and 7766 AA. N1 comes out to 158.9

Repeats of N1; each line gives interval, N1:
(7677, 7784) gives 151.6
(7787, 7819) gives 144.1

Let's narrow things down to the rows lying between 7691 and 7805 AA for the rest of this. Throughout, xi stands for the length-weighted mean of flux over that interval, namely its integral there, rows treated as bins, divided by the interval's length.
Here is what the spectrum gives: 160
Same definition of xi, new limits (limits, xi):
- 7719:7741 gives 160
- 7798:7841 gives 157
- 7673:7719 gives 158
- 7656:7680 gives 150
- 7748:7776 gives 161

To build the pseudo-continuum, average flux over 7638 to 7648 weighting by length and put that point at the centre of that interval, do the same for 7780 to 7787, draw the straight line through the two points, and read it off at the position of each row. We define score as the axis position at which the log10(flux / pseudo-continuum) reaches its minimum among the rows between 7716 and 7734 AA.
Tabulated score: 7717.49 AA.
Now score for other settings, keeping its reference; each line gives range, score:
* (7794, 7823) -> 7806.85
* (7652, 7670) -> 7660.83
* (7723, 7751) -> 7724.60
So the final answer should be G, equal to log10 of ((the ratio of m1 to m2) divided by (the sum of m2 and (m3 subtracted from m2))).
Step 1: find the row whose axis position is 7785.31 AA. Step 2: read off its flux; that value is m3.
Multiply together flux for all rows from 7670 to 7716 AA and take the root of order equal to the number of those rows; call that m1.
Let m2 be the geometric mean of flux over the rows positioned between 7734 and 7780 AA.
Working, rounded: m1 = 158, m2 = 162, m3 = 167.2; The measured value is -2.20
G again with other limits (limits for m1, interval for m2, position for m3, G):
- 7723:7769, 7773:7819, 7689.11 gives -2.17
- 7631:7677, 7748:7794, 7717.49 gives -2.26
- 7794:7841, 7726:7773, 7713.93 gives -2.25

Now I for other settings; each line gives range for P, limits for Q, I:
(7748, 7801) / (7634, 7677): 0.32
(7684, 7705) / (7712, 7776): 0.08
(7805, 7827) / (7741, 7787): 0.30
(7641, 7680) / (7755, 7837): 0.31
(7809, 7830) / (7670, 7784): 0.08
